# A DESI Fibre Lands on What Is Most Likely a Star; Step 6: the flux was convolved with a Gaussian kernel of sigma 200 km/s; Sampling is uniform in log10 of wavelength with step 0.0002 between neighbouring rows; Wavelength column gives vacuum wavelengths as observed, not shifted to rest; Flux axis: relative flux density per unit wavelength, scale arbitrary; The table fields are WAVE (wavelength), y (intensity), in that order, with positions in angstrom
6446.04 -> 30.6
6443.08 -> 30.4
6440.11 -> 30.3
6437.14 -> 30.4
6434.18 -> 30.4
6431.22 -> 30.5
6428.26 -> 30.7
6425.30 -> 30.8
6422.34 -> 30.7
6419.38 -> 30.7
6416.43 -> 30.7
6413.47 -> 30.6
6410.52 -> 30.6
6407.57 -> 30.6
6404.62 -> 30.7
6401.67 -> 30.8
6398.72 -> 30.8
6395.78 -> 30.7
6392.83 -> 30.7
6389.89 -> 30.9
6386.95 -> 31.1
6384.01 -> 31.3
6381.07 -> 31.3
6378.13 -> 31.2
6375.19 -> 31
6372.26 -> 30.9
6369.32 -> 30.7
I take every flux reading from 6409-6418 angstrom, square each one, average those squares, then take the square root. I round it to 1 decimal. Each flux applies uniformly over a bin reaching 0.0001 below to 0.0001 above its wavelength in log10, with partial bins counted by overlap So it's 30.6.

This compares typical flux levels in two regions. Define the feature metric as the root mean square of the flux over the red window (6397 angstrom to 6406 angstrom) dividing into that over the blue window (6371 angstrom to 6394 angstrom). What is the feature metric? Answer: 1.01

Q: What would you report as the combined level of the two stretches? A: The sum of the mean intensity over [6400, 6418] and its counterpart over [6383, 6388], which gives 61.9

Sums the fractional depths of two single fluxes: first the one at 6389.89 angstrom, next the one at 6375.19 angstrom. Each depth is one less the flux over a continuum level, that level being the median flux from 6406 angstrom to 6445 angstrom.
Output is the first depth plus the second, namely -0.023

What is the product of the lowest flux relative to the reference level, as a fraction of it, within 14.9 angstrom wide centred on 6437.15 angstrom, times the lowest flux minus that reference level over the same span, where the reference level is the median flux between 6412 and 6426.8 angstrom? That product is -0.39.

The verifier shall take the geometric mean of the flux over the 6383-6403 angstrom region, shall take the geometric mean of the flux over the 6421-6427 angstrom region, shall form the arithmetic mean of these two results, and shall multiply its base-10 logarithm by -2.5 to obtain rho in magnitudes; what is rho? -3.72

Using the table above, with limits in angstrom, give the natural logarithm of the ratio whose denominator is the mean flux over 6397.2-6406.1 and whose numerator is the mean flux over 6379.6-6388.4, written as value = 0.015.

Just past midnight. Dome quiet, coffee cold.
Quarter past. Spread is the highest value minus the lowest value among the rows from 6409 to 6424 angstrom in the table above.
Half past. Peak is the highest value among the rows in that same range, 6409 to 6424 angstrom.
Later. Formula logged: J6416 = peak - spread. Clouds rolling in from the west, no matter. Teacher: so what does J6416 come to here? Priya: 30.6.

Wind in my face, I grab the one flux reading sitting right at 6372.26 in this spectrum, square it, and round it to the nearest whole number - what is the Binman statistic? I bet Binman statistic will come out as 955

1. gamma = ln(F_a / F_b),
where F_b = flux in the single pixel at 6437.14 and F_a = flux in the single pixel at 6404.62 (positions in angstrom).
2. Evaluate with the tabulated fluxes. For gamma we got 0.010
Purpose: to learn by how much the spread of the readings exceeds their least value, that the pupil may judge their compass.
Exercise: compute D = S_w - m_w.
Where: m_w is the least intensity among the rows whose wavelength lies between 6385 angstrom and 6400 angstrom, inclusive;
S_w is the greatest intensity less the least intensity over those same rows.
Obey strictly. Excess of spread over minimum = -30.3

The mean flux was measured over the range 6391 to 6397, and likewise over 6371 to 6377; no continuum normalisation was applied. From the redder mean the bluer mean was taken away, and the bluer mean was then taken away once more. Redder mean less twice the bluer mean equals -31.2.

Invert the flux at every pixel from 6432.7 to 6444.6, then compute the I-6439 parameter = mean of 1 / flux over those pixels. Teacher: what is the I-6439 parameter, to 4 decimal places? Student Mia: 0.0329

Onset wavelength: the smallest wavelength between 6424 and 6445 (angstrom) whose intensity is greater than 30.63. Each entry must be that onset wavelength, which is 6425.30 angstrom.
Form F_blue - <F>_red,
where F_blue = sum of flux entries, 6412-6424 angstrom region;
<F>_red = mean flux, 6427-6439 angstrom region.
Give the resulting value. 92.2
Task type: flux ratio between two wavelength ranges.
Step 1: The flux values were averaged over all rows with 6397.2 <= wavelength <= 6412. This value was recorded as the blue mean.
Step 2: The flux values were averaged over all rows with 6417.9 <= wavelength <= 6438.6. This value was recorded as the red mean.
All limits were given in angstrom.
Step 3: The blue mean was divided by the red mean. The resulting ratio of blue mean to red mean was 1.00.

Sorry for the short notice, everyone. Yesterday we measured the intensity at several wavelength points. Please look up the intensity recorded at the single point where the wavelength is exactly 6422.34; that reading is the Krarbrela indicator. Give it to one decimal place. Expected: 30.7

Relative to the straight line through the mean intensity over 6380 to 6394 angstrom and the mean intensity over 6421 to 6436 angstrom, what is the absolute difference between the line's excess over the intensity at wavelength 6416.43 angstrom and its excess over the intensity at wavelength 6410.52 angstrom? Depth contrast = 0.16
